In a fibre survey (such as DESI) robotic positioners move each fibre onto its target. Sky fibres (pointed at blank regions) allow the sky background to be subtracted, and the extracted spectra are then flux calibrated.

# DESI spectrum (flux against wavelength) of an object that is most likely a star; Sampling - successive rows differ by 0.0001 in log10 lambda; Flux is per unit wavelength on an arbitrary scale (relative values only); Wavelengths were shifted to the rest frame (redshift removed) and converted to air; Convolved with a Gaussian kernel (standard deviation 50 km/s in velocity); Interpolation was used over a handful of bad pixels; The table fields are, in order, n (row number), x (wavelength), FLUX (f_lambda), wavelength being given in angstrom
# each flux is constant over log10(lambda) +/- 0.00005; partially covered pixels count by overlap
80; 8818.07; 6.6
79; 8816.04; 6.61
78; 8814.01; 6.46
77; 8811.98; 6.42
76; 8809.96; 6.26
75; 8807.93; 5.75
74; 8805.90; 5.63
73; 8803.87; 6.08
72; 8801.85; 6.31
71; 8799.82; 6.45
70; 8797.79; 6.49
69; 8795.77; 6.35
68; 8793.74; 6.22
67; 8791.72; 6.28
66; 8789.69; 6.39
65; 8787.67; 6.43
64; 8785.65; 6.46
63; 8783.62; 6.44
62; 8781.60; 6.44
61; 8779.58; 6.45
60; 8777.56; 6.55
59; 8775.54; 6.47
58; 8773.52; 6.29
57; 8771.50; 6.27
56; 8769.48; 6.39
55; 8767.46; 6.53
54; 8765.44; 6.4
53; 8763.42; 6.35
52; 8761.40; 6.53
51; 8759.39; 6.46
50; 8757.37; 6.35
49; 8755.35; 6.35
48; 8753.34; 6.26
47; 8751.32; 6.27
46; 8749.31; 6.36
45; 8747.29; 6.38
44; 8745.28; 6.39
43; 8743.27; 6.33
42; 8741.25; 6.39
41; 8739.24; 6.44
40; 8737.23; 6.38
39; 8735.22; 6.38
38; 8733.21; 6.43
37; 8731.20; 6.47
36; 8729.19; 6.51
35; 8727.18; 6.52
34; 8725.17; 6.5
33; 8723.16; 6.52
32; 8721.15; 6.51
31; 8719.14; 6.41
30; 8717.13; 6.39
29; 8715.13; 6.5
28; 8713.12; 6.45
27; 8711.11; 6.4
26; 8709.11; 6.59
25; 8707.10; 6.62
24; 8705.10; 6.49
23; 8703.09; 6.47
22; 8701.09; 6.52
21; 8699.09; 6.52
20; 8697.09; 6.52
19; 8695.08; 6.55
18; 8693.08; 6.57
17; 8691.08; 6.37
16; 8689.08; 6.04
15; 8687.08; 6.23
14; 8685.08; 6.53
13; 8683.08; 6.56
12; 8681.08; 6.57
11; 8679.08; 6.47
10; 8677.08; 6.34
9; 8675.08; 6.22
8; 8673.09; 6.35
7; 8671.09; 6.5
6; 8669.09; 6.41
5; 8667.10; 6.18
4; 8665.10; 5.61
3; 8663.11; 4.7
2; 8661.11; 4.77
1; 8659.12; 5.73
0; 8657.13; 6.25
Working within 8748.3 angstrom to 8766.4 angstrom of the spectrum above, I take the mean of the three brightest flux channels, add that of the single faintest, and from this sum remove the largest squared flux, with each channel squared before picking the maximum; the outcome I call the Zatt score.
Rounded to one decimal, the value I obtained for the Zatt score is -29.9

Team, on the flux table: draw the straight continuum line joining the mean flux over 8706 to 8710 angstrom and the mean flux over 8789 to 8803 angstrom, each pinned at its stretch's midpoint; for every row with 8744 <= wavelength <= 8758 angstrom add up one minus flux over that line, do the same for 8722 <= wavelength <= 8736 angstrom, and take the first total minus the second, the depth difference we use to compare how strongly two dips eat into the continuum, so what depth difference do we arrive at 0.08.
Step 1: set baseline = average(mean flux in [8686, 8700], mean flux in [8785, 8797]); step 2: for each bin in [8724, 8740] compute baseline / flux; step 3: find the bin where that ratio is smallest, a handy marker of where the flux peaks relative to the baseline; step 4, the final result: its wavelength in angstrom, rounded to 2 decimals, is 8727.18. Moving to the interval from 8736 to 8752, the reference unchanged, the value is 8739.24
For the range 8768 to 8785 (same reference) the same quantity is 8777.56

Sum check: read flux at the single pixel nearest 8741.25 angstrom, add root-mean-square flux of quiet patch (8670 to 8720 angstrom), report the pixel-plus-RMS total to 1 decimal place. 12.8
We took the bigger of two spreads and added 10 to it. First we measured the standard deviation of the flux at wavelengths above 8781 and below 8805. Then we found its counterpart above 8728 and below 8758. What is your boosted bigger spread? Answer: 10.1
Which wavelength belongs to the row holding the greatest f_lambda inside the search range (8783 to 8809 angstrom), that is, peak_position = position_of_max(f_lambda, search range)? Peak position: 8797.79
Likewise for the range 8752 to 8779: 8777.56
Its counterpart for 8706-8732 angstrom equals 8707.10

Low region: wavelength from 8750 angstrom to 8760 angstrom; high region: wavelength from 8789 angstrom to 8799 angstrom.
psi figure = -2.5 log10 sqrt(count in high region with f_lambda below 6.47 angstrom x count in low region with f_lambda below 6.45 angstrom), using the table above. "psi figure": -1.51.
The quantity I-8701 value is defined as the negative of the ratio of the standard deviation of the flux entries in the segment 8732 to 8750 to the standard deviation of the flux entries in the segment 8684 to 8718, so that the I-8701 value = -0.23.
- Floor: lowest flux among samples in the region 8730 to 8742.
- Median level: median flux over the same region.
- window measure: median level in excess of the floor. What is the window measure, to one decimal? 0.0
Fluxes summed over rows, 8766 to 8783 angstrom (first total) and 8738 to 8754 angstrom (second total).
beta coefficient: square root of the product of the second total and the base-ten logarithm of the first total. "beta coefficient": 9.32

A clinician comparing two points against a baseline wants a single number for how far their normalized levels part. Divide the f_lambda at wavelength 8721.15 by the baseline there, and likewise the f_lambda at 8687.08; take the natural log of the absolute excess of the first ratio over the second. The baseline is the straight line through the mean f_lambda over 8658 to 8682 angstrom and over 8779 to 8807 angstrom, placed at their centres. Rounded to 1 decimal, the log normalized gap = -3.5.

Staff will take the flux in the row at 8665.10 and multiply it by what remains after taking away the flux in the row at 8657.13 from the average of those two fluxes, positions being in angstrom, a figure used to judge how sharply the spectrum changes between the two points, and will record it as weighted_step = -1.8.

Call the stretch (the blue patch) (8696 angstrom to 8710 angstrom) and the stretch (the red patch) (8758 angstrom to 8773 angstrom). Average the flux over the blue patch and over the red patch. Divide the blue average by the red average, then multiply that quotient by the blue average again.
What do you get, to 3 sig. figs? 6.65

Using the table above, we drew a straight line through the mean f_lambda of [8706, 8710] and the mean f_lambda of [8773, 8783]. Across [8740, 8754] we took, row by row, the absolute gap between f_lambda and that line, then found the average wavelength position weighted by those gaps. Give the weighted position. 8748.0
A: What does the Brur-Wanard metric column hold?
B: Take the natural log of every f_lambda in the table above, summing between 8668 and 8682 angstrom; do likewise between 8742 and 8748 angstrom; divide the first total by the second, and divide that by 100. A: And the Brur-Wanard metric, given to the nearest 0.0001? 0.0234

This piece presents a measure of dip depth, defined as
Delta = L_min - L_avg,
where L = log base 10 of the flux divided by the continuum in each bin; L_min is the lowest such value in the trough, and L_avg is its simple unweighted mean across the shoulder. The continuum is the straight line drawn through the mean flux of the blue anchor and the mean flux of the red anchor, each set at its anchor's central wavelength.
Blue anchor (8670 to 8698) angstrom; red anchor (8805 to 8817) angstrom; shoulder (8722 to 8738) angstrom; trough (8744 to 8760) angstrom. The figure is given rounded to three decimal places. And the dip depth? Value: -0.011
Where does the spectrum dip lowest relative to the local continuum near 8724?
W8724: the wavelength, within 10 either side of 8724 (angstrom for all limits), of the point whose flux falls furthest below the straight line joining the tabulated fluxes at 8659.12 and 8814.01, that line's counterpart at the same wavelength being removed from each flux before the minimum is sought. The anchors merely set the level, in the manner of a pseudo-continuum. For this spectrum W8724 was 8733.21 angstrom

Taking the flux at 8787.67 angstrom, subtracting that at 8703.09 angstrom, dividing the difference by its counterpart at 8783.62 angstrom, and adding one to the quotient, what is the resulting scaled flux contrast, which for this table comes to 0.99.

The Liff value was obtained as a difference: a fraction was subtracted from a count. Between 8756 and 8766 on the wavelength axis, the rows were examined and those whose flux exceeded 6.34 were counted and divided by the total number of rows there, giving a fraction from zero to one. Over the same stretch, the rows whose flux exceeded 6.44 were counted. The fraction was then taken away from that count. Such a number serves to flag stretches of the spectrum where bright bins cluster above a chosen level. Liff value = 1.0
